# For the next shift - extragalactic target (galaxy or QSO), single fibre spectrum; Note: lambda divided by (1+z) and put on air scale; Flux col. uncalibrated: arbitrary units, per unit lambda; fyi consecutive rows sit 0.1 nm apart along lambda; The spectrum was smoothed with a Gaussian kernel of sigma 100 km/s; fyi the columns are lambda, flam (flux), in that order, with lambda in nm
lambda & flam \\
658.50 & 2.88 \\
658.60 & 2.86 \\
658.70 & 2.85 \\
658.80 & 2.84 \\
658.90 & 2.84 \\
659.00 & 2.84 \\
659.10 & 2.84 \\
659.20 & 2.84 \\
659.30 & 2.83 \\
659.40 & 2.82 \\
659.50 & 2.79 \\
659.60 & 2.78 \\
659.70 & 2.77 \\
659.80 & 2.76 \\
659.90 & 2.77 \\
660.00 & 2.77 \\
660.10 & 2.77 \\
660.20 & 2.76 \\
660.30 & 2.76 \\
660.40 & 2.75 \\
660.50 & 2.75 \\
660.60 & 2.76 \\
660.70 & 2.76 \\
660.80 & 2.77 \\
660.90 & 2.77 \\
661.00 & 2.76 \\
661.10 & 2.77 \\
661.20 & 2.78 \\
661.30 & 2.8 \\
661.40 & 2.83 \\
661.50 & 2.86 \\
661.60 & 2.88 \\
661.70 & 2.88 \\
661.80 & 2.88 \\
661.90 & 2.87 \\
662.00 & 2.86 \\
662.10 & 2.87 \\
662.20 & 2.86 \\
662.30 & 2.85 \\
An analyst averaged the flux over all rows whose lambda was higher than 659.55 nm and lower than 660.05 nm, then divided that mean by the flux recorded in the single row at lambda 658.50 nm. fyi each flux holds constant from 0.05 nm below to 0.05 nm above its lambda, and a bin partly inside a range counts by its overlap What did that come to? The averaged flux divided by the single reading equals 0.96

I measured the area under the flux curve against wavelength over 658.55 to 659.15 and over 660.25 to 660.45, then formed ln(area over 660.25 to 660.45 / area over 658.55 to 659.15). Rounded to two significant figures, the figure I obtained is -1.1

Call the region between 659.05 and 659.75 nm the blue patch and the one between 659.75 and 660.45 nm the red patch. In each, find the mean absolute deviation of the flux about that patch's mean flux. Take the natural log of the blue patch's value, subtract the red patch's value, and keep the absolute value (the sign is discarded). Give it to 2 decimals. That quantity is 3.67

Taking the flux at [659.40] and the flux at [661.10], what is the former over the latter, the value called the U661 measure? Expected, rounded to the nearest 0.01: 1.02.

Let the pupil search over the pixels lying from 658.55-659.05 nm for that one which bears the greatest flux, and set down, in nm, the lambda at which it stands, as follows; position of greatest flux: 658.60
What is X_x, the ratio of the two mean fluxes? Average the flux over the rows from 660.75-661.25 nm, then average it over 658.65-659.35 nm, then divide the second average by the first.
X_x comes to 1.03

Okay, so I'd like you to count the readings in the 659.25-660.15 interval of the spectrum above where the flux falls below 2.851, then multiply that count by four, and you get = 36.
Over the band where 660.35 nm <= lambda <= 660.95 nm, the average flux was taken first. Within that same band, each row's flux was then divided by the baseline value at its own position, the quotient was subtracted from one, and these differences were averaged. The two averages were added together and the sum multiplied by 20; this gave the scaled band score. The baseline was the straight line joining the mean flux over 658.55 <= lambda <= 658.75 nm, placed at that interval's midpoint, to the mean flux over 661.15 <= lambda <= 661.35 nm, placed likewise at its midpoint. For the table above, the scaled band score 55.5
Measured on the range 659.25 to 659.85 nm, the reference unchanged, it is 56.1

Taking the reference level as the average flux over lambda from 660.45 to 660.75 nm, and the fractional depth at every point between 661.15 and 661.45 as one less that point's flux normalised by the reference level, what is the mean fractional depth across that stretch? -0.017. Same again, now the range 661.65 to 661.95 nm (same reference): -0.044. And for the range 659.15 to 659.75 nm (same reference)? -0.018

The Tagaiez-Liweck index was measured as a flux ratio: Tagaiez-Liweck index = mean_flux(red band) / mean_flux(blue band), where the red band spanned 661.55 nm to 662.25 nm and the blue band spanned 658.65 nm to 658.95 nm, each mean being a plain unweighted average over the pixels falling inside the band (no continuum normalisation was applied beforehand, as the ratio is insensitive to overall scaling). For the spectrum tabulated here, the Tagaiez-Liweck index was 1.01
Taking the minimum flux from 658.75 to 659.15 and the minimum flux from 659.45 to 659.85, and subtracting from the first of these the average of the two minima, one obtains 0.04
